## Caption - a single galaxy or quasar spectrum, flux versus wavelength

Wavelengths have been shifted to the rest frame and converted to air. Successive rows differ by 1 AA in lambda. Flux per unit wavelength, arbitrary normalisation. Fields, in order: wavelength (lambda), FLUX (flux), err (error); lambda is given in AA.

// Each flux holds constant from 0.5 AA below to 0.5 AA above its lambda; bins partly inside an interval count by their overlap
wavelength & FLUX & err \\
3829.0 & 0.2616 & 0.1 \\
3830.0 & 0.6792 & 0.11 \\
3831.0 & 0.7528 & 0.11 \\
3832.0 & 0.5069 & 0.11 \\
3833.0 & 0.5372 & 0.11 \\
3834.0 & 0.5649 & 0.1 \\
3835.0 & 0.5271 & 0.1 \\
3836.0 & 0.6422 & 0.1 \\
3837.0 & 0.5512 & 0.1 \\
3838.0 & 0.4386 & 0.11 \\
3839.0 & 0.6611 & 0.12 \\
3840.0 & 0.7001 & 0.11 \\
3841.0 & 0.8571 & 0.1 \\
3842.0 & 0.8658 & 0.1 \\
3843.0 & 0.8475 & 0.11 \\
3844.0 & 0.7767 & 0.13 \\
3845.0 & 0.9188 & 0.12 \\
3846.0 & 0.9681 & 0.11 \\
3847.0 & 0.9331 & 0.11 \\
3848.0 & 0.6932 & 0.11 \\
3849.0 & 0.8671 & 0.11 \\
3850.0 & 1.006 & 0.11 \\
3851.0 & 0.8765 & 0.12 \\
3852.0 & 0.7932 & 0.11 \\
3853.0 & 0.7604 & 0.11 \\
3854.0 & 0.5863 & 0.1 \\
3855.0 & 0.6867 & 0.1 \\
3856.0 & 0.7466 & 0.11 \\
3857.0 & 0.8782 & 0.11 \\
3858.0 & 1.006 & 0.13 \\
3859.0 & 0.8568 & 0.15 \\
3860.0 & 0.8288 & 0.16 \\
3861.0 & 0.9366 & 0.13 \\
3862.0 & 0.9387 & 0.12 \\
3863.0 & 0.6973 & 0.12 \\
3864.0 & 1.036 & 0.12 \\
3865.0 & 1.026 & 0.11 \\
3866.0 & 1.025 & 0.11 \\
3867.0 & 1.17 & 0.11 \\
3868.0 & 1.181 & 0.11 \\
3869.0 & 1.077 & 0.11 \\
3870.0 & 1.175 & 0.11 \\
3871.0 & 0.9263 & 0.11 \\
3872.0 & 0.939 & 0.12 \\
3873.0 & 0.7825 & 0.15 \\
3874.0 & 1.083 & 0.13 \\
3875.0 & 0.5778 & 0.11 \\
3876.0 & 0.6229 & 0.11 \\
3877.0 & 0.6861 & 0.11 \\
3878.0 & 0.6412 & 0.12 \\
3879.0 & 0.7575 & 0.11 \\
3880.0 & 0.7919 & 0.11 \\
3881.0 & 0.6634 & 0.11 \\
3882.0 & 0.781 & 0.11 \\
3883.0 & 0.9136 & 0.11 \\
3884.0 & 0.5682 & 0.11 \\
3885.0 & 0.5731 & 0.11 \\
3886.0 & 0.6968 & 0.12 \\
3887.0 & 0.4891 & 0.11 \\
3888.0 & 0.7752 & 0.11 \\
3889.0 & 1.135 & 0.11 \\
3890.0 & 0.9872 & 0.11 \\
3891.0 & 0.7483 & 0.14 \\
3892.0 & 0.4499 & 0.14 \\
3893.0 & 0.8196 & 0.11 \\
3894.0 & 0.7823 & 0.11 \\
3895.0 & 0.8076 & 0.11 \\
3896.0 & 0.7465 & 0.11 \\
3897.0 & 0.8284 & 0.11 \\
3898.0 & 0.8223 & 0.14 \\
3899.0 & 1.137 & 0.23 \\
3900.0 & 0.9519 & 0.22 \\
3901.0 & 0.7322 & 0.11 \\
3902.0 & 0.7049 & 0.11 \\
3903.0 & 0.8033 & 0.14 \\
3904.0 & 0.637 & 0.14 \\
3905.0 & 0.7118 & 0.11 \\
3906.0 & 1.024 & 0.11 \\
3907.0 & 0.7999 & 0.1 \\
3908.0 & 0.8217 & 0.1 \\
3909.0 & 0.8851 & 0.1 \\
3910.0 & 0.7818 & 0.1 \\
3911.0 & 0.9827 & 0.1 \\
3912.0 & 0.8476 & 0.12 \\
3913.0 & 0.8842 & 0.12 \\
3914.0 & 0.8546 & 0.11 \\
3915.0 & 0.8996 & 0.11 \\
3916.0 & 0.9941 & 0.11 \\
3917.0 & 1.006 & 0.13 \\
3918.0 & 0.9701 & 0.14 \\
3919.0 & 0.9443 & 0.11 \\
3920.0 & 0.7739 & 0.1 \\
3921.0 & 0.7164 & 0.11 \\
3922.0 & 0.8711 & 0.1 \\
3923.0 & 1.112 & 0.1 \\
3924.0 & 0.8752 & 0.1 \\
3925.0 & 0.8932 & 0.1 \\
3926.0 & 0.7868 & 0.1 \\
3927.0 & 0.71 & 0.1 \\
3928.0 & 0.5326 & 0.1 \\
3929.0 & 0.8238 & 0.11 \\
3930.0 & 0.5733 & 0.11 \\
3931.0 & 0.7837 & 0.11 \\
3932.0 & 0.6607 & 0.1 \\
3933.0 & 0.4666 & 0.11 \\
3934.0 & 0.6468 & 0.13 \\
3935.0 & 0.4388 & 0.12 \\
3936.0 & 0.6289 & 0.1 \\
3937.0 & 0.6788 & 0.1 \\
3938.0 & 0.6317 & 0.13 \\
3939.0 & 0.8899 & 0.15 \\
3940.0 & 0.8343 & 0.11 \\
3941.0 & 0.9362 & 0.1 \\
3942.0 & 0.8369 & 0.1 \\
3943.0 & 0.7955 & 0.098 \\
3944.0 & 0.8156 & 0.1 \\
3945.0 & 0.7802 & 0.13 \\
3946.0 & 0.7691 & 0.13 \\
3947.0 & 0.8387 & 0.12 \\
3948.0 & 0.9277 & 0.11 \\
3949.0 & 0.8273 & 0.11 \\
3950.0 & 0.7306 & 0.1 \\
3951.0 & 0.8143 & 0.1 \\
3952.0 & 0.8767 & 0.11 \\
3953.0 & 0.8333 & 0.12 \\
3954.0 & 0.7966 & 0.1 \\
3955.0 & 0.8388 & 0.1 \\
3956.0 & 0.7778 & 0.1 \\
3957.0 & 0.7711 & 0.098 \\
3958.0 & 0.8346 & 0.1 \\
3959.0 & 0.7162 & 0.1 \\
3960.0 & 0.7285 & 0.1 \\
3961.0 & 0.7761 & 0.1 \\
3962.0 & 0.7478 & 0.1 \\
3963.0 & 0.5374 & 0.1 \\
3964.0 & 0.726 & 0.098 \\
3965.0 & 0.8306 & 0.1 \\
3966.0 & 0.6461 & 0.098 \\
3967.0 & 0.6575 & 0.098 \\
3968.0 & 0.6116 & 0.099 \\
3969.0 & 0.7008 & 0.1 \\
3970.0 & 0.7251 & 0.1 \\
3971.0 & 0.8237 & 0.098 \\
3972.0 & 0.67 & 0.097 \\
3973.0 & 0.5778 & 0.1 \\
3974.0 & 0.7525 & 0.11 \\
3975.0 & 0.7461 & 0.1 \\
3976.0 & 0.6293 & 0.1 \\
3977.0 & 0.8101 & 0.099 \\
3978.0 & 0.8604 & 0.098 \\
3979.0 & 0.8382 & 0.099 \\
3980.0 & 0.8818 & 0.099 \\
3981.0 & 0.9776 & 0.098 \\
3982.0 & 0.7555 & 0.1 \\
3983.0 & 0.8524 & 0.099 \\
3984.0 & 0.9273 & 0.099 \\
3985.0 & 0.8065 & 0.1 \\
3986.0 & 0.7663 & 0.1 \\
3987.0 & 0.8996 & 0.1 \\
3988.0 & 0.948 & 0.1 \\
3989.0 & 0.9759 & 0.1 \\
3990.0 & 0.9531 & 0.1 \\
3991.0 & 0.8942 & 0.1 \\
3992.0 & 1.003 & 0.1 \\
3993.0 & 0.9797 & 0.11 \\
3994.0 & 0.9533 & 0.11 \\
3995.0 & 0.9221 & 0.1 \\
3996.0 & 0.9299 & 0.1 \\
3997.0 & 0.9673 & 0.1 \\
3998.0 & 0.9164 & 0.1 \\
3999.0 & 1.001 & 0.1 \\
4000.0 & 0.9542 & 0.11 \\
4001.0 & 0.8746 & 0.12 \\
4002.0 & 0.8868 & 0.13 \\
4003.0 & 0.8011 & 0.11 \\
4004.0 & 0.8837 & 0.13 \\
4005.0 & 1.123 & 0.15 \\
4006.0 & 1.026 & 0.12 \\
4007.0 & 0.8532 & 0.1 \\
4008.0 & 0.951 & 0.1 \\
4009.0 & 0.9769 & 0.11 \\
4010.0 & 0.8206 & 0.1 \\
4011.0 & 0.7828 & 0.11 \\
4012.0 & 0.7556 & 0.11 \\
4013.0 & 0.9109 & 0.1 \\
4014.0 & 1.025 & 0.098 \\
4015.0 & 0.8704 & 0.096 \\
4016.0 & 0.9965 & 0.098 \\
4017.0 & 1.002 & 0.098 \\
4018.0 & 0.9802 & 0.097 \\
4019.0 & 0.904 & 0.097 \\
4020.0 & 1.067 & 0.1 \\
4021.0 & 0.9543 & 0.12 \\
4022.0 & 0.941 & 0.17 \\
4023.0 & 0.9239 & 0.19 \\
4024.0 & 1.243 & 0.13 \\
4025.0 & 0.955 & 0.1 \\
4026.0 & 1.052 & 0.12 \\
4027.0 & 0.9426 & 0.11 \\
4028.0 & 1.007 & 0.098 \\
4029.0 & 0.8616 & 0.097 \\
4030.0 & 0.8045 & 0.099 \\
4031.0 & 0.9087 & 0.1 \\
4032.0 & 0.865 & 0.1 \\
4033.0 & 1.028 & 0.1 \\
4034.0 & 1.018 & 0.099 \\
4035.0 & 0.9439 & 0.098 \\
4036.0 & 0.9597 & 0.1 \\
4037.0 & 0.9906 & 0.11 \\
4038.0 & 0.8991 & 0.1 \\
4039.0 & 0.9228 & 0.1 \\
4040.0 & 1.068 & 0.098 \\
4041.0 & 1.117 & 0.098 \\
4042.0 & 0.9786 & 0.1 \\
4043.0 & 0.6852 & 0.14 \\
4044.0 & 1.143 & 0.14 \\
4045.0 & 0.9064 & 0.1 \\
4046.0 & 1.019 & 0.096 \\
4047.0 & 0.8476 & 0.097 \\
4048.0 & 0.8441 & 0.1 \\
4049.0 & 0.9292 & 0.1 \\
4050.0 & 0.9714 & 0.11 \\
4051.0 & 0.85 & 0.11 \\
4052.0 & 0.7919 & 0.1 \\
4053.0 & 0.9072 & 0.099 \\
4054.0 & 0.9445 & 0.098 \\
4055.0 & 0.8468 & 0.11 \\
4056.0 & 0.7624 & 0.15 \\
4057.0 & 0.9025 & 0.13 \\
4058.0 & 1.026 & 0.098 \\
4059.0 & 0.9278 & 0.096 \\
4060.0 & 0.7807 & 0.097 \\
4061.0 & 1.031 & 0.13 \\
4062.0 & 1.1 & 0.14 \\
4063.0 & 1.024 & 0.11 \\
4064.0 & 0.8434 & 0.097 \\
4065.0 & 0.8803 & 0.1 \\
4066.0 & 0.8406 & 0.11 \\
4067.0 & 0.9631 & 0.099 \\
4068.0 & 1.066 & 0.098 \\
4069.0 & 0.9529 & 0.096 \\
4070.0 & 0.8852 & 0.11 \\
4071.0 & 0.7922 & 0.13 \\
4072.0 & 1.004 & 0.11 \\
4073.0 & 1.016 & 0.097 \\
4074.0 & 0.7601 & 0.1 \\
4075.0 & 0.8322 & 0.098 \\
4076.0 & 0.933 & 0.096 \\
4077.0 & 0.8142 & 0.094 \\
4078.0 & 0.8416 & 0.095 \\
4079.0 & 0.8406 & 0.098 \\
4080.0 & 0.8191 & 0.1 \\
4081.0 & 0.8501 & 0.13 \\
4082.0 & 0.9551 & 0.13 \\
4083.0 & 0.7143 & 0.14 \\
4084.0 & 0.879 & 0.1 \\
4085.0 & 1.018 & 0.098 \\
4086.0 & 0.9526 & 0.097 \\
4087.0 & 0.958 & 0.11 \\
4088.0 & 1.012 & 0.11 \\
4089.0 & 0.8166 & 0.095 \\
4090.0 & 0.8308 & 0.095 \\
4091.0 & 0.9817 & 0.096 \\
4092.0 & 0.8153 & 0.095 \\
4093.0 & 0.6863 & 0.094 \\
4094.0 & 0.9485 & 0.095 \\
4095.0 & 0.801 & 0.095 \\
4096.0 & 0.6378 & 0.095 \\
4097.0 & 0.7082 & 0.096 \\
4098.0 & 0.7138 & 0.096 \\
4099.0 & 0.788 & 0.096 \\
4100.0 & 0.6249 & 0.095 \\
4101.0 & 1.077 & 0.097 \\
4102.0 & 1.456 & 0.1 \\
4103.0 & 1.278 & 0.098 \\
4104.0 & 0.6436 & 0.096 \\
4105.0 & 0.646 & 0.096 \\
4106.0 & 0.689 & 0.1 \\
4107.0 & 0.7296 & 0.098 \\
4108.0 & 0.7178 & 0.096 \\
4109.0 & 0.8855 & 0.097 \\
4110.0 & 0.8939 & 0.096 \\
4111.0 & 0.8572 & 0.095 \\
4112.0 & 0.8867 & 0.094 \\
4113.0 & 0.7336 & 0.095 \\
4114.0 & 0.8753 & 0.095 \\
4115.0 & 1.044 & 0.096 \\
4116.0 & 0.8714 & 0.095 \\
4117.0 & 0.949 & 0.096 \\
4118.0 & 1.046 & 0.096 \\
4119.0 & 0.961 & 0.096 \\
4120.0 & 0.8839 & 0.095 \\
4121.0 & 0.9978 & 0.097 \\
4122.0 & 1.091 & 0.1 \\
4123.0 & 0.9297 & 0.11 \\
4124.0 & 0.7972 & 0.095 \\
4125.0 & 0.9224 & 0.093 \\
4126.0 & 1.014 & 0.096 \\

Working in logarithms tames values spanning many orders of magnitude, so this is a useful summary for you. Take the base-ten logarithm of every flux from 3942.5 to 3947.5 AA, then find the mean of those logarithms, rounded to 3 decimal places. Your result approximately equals -0.097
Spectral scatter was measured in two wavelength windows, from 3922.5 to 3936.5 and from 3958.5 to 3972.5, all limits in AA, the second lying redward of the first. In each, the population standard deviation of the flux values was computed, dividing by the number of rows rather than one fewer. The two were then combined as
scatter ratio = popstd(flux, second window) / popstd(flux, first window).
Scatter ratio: 0.43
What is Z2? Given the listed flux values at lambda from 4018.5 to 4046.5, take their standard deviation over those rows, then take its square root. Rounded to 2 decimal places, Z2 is 0.33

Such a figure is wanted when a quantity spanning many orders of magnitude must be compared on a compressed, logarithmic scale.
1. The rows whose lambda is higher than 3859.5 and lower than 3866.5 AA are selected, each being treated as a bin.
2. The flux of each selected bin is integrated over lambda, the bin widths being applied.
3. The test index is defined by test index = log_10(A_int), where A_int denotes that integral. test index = 0.812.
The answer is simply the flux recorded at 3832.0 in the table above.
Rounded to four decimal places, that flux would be 0.5069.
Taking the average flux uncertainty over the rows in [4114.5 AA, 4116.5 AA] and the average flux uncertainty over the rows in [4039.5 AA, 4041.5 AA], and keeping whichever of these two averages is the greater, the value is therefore 0.098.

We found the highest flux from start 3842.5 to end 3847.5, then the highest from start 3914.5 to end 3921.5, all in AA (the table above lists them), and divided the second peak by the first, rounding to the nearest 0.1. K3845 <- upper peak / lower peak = 1.0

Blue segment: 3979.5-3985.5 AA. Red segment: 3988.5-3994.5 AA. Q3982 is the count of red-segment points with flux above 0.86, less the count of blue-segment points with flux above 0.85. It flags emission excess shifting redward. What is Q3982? 2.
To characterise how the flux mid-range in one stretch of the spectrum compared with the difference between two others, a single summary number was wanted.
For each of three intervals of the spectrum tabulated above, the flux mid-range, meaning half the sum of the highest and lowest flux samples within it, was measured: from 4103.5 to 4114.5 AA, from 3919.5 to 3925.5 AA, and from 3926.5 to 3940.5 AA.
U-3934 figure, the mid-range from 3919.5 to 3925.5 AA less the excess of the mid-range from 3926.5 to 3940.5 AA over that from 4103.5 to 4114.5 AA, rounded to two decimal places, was 1.02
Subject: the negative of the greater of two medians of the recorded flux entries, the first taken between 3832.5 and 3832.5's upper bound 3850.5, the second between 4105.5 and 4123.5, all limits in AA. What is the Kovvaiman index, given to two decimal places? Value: -0.89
